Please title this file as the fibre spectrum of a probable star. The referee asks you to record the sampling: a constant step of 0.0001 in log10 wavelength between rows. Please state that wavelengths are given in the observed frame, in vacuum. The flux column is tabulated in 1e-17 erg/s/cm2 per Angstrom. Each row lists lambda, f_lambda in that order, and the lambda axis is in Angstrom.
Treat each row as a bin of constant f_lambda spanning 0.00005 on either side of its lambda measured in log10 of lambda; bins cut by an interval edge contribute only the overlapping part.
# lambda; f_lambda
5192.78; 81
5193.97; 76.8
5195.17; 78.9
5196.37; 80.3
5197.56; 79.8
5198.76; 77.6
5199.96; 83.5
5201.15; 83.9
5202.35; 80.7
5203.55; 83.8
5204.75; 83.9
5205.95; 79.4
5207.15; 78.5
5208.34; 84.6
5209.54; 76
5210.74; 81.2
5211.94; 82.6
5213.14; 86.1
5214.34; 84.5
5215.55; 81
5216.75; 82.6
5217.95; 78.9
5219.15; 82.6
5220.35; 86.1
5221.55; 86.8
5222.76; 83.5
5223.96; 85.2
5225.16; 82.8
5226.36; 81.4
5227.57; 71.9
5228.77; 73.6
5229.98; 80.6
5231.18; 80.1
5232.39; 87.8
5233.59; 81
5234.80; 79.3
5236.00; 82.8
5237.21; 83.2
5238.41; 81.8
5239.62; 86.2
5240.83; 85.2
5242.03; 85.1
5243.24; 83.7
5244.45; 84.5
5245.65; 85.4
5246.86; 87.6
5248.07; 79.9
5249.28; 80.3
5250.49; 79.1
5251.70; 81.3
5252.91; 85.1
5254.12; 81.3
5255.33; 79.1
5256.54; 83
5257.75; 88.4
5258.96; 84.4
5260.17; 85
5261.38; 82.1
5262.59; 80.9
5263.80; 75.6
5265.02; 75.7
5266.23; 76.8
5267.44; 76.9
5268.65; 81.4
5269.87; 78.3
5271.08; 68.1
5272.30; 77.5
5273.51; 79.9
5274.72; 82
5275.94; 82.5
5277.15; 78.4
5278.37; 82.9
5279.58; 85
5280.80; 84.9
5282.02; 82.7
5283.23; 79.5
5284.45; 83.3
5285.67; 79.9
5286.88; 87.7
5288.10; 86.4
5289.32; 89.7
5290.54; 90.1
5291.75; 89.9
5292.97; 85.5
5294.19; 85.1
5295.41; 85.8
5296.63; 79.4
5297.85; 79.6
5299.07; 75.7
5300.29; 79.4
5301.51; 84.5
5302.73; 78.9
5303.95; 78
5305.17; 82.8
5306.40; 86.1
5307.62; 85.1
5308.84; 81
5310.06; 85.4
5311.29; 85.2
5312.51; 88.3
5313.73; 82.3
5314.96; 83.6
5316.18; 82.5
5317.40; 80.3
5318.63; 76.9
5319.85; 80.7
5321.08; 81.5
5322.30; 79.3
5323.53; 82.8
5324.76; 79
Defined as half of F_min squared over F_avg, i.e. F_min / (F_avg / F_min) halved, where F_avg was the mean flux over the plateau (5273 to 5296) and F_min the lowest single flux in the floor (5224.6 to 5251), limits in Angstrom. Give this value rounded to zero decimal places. 31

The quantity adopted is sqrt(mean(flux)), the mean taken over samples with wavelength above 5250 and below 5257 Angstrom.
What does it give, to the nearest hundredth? 9.03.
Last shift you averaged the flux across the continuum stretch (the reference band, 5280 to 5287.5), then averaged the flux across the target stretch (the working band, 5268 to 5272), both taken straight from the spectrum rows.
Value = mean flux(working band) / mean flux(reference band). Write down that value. 0.915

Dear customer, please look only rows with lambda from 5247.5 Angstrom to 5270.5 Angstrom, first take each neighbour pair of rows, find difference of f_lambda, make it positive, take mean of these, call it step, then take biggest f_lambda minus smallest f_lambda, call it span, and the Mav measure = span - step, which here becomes 10.3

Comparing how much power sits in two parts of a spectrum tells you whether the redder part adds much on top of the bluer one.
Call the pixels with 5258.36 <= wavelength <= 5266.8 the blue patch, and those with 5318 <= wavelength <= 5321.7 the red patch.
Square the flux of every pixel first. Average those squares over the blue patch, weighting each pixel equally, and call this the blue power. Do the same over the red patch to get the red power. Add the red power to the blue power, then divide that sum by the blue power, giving 1.99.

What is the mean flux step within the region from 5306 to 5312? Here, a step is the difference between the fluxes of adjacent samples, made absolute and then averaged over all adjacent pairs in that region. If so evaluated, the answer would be 2.4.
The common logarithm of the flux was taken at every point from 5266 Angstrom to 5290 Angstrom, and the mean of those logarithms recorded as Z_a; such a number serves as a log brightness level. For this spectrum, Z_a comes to 1.91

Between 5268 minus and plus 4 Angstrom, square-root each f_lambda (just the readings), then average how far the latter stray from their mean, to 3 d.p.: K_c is 0.166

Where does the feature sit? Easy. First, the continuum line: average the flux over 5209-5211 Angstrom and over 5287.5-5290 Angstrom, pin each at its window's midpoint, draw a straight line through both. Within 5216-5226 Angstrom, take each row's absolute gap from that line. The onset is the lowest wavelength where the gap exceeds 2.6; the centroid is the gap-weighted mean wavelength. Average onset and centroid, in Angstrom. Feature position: 5219.0 Angstrom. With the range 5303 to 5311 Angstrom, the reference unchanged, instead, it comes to 5305.3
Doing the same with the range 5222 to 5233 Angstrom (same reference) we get 5225.2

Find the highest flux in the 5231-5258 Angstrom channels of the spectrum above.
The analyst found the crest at 88.4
